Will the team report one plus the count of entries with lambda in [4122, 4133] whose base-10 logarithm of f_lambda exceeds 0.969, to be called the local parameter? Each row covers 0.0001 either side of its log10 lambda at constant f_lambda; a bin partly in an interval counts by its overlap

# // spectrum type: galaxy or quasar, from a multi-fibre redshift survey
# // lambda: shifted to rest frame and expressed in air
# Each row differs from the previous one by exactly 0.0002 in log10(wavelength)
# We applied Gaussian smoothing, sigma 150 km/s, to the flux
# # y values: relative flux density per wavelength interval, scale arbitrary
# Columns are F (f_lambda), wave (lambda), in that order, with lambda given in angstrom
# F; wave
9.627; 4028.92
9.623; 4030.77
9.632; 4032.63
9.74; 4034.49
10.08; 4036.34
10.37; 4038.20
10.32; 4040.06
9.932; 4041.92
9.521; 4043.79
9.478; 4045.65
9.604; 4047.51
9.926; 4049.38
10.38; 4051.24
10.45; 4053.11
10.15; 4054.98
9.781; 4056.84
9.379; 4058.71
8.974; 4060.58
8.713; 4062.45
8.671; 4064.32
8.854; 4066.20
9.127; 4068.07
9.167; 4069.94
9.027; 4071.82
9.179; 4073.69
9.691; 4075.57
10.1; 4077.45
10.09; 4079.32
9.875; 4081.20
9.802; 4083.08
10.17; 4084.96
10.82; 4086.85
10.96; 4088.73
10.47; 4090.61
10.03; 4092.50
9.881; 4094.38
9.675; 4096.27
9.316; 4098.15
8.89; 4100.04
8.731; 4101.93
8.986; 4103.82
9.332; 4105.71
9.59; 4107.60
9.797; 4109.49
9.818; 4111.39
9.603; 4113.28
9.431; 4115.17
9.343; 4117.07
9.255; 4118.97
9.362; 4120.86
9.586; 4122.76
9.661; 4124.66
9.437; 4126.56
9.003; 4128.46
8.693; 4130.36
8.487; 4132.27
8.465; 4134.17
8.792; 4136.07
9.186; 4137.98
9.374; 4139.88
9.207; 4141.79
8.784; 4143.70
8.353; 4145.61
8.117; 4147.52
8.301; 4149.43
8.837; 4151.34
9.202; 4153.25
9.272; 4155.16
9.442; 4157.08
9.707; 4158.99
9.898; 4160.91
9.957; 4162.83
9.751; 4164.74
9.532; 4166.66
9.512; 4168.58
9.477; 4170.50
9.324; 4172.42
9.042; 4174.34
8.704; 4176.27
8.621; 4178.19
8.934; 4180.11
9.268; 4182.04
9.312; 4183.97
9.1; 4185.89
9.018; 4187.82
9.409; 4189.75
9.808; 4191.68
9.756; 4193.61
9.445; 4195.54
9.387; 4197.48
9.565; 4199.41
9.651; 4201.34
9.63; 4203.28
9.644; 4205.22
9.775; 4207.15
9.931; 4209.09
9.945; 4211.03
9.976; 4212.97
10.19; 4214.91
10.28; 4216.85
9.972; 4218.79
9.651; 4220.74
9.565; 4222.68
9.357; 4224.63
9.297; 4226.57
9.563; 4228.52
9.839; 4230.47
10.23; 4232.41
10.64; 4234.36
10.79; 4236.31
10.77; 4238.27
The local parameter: 4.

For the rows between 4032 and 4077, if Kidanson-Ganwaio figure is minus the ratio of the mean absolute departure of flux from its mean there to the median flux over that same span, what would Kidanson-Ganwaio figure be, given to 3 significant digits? -0.0467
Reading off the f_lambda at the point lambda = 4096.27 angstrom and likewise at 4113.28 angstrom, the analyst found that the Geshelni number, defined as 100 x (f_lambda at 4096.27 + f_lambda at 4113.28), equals 1928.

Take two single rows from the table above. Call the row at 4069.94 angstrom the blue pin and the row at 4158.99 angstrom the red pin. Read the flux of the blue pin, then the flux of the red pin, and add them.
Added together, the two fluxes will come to 18.9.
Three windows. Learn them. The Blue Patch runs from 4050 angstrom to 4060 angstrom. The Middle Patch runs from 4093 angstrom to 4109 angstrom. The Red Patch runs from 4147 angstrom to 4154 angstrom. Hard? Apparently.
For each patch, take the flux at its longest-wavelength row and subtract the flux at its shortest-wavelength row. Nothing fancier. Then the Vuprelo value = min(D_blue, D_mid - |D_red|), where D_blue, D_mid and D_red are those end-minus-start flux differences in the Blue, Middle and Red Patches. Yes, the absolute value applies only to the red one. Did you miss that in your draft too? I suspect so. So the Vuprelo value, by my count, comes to -1.4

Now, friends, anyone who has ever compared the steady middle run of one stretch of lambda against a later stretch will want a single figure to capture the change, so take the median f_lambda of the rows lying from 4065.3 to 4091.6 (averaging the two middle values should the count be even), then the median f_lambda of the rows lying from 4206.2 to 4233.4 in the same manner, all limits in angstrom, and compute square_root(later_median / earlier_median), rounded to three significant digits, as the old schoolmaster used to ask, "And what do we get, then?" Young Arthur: 1.00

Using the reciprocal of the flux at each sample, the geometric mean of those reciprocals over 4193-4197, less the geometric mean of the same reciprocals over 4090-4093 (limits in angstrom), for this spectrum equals 0.007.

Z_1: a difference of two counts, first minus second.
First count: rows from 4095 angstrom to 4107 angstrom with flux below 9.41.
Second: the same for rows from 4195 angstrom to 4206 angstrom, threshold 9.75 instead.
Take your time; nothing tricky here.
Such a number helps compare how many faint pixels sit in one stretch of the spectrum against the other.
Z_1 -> -1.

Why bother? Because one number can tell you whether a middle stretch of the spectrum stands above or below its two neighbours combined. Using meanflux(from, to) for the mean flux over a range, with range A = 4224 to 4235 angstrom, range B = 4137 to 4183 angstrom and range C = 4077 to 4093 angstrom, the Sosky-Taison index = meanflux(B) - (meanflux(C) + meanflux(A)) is -10.9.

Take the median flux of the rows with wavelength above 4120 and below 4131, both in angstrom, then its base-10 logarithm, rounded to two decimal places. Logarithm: 0.97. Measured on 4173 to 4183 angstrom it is 0.95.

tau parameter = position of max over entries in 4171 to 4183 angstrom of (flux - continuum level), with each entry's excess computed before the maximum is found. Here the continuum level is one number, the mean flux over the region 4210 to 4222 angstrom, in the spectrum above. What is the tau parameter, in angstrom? 4172.42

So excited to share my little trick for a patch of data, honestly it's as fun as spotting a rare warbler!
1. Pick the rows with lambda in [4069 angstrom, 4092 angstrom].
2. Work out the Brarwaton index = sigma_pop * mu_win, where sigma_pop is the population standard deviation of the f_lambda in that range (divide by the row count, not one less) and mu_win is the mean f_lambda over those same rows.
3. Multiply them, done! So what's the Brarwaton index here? 5.9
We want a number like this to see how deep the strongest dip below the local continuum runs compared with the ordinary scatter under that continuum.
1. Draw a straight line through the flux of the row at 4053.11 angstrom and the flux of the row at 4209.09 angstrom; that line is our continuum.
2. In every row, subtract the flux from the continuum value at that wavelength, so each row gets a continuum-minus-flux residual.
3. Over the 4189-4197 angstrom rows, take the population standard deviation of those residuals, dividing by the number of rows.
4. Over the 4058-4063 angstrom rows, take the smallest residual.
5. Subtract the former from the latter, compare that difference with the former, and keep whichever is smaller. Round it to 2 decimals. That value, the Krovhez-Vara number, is 0.18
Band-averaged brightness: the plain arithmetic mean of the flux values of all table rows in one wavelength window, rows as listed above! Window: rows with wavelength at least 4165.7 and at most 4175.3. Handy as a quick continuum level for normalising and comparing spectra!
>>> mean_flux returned 9.4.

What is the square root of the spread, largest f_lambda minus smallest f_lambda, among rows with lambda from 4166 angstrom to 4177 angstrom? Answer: 0.91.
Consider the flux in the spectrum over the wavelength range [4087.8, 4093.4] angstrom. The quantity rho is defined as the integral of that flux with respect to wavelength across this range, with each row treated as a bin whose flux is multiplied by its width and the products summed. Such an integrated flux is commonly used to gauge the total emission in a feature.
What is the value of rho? 59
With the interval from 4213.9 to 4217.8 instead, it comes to 40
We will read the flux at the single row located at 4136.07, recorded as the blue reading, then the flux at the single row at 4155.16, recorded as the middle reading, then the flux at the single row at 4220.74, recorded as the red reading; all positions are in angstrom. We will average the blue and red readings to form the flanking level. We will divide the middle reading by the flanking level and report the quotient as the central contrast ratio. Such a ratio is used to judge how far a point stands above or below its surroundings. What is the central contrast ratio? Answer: 1.01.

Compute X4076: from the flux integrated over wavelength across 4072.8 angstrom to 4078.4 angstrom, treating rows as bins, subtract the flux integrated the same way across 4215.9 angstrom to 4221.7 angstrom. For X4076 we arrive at -4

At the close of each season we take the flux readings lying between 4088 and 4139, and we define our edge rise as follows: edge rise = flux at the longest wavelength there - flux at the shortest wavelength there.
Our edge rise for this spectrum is -1.8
